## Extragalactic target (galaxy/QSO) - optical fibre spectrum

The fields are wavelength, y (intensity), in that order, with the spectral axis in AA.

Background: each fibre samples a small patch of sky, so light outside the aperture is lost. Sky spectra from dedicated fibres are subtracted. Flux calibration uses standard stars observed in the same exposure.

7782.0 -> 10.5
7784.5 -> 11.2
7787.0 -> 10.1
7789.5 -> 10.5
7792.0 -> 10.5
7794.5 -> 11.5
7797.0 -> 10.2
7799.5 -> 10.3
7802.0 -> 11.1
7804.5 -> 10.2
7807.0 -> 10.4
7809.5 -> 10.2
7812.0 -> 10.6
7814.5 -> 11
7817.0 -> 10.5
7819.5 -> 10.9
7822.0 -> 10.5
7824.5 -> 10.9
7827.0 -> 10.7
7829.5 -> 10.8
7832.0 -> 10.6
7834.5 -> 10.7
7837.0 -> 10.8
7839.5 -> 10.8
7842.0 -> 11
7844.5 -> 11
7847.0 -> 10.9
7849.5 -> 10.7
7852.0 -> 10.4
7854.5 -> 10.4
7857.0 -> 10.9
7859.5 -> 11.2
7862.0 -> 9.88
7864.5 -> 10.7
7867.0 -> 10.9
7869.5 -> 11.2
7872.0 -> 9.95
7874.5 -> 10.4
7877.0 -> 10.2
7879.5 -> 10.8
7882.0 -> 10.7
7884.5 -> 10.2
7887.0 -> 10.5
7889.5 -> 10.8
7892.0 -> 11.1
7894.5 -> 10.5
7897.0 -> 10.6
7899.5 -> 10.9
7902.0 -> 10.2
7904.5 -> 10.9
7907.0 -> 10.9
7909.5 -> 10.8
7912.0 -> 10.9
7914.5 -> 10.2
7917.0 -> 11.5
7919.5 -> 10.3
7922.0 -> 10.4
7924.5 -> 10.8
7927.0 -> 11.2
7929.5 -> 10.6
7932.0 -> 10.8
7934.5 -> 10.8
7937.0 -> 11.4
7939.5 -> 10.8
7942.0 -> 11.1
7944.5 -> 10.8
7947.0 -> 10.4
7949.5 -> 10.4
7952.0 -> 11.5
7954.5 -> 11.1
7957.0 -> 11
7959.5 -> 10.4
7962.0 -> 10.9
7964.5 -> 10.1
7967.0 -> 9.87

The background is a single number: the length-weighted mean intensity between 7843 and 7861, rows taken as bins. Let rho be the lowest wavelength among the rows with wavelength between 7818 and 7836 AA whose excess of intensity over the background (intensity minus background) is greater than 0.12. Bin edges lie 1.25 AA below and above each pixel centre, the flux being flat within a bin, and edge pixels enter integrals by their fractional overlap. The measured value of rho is 7819.5 AA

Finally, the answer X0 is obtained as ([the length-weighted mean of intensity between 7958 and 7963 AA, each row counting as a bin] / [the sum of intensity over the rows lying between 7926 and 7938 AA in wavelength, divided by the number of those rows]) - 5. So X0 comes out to -4.03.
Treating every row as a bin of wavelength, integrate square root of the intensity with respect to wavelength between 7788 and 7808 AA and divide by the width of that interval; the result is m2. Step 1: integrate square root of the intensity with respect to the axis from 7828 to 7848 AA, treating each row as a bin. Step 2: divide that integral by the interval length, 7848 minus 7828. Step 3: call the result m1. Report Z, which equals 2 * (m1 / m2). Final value 2.02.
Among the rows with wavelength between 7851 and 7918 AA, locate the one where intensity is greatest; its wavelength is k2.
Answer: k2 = 7917.0 AA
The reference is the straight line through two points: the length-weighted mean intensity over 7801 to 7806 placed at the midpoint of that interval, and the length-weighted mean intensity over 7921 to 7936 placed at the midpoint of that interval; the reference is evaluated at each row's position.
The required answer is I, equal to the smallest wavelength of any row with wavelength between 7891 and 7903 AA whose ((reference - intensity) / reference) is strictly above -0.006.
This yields 7894.5 AA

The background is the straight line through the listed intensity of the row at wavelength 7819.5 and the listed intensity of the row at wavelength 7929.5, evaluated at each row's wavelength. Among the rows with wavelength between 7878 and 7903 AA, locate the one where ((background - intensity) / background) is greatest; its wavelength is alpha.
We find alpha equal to 7884.5 AA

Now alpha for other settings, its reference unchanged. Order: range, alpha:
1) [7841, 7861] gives 7852.0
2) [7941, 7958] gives 7947.0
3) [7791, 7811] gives 7797.0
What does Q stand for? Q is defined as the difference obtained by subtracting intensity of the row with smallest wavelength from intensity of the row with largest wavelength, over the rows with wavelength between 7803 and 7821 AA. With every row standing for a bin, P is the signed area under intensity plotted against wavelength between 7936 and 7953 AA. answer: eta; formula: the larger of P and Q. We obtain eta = 185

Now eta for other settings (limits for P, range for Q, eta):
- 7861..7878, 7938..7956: 178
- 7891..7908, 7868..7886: 182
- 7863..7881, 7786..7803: 191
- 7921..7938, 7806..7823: 185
